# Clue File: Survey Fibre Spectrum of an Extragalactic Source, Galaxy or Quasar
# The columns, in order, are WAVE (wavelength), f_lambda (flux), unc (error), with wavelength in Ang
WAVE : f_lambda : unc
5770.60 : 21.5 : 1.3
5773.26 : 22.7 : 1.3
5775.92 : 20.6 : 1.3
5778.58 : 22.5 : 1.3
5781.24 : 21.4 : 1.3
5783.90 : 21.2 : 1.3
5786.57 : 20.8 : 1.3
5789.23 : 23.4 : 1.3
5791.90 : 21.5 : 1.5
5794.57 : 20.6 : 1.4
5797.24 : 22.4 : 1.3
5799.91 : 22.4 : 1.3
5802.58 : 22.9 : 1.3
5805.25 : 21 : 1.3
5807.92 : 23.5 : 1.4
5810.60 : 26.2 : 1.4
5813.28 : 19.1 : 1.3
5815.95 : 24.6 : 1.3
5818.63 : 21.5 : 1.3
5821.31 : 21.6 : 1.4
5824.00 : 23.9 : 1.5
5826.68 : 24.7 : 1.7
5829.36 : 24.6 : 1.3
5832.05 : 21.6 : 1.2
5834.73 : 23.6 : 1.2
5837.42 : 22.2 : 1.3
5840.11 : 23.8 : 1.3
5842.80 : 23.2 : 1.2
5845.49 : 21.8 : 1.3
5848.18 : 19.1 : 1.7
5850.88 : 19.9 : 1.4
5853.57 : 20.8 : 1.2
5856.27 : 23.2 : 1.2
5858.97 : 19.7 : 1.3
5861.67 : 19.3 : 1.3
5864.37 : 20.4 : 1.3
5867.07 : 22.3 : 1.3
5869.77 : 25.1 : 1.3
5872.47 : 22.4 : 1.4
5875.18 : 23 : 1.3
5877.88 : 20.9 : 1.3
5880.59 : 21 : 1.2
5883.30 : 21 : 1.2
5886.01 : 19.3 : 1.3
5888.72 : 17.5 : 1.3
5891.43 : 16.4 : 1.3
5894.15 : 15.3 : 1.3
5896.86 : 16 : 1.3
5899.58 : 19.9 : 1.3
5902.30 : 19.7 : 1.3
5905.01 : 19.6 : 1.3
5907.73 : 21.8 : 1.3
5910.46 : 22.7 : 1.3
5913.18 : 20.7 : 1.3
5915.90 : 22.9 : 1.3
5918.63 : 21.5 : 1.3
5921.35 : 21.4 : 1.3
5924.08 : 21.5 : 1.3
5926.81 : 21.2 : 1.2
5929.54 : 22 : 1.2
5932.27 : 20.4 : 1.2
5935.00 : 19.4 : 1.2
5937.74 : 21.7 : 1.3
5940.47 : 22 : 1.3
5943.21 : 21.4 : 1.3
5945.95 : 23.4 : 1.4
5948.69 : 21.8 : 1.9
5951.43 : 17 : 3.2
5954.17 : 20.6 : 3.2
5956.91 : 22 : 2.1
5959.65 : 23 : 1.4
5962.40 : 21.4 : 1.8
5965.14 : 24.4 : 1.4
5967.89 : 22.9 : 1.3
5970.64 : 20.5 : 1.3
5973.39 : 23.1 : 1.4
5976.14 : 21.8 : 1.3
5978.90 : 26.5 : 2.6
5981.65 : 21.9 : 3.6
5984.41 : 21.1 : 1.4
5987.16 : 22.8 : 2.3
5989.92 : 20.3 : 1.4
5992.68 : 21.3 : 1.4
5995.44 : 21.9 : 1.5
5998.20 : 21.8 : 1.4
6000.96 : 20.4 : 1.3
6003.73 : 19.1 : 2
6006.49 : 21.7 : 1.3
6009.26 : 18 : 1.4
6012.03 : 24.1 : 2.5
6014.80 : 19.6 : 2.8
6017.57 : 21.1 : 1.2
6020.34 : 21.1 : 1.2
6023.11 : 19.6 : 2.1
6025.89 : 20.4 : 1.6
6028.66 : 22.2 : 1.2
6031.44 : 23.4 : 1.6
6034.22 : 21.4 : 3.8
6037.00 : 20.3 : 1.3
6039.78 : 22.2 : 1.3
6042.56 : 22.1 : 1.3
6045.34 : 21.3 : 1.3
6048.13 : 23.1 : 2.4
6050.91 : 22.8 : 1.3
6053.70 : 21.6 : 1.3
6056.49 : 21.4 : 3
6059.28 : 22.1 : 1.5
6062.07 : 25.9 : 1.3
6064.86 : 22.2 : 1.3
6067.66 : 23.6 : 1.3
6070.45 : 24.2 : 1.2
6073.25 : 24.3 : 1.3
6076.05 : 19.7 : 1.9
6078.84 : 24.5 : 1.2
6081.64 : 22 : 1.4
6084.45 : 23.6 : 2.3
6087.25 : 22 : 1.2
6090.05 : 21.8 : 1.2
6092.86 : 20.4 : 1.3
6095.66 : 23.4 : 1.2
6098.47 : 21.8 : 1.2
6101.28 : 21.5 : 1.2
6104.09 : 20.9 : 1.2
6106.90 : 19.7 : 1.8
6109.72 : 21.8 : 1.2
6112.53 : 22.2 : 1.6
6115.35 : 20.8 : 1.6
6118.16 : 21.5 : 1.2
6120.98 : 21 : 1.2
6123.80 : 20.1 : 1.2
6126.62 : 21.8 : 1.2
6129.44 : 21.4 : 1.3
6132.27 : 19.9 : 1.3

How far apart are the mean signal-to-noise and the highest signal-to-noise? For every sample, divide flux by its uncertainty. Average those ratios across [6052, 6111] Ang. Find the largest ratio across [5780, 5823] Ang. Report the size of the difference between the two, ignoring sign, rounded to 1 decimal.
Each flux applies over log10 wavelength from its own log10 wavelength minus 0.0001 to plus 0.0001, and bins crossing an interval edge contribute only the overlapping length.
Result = 2.6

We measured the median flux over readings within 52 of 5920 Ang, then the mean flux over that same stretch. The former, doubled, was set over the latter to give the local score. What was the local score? 2.05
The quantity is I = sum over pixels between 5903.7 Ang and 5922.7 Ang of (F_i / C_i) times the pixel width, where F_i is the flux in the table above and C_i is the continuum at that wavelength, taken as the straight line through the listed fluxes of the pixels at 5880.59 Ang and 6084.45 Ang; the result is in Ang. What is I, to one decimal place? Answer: 19.1 Ang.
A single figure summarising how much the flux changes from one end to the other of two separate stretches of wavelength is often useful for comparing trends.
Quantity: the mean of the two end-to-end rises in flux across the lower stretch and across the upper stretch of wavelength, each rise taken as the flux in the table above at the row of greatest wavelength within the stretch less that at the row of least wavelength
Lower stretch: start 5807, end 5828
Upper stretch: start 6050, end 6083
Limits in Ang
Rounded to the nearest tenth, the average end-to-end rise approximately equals 0.2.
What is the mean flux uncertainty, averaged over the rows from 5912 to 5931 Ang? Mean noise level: 1.27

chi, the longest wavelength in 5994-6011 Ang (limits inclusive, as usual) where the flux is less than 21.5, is 6009.26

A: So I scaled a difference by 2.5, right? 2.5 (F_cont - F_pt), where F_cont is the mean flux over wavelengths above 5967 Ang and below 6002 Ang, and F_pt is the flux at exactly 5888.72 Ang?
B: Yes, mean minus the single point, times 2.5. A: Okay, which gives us 11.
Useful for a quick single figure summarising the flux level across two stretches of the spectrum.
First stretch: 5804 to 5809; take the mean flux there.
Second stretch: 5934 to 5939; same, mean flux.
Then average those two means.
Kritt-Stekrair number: 21.4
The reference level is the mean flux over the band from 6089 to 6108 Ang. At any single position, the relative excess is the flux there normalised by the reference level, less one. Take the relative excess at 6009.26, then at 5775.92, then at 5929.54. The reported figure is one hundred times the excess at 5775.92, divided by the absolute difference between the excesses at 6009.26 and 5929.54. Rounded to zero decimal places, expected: -19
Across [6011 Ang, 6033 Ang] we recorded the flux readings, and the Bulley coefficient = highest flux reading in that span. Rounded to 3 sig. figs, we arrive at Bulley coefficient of 24.1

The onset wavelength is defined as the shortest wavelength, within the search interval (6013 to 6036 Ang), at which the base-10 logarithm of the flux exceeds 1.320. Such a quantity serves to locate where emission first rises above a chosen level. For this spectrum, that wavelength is 6017.57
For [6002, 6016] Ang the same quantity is 6006.49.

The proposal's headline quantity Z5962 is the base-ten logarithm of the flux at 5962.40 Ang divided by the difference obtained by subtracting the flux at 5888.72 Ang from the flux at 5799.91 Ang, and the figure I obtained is 0.64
